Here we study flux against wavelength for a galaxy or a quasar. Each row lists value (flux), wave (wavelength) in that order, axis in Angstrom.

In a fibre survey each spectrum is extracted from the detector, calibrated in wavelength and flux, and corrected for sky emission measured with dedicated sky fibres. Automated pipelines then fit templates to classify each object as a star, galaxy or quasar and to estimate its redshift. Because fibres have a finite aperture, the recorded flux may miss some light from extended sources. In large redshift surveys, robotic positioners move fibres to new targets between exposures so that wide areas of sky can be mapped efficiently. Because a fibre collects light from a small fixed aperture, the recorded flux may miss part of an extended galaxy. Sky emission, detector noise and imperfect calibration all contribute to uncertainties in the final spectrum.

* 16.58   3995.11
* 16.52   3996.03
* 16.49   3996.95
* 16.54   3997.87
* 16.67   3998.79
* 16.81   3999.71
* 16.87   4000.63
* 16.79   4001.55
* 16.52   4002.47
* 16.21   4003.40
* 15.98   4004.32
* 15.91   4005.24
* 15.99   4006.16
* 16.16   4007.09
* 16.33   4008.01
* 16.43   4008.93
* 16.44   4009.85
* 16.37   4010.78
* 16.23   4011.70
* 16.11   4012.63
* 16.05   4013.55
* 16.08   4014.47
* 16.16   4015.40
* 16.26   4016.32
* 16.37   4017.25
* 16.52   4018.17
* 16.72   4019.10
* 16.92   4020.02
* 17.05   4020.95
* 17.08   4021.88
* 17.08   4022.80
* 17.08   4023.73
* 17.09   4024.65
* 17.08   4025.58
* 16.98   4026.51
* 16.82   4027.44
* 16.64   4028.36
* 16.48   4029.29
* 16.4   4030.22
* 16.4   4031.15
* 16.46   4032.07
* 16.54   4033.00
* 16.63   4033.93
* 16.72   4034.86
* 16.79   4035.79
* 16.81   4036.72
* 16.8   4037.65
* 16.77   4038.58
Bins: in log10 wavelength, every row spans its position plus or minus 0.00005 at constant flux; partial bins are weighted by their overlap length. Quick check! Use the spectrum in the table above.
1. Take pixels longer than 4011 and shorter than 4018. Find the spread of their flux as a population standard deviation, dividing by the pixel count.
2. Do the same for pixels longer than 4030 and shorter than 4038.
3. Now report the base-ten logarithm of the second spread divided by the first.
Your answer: 0.19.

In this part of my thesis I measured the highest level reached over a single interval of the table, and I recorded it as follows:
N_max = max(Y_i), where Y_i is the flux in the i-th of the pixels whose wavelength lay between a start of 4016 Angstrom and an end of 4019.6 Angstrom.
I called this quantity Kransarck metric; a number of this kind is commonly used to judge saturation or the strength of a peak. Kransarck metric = 16.72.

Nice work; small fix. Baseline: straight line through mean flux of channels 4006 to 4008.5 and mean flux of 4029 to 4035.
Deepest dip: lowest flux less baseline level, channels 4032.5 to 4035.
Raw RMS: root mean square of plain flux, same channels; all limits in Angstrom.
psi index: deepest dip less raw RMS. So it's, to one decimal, -16.6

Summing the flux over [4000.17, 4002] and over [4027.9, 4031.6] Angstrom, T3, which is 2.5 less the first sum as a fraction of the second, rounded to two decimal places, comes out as 1.99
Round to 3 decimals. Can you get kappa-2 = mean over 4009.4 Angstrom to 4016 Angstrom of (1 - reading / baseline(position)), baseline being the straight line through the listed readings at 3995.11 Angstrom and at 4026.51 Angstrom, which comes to 0.036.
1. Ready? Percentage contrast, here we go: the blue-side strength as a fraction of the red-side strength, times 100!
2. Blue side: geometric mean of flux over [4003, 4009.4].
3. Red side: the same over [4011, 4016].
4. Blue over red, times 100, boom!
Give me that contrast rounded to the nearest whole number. 100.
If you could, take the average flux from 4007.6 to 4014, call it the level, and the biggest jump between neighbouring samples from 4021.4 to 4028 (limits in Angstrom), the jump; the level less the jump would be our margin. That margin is 16.12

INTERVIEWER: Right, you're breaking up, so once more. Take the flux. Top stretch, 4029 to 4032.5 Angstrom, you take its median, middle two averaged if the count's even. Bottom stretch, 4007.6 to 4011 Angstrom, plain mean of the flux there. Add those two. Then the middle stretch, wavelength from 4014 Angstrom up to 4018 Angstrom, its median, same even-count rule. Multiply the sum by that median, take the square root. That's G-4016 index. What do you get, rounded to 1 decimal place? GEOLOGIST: 23.1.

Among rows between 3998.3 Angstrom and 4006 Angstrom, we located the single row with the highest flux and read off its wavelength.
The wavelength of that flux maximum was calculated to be 4000.63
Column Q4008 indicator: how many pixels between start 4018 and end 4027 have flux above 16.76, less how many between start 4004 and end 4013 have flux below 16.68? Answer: -2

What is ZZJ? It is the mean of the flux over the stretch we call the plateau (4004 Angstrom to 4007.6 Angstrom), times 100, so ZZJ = 1601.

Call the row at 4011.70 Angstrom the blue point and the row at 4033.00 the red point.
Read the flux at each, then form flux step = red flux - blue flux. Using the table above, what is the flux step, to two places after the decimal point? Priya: 0.31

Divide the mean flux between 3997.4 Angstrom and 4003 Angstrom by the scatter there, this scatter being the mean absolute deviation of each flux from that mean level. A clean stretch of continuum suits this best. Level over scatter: 135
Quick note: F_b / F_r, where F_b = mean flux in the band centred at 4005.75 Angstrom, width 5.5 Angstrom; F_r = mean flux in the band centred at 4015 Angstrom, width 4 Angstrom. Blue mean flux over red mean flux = 1.00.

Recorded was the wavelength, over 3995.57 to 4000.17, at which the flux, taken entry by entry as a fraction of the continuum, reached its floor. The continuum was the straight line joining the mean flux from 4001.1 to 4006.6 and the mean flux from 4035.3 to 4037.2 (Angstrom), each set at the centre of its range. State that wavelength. 3996.95 Angstrom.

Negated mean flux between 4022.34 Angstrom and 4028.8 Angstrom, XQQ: -17.0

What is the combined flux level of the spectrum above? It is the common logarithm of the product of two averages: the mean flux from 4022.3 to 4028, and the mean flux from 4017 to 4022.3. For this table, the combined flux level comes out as 2.46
